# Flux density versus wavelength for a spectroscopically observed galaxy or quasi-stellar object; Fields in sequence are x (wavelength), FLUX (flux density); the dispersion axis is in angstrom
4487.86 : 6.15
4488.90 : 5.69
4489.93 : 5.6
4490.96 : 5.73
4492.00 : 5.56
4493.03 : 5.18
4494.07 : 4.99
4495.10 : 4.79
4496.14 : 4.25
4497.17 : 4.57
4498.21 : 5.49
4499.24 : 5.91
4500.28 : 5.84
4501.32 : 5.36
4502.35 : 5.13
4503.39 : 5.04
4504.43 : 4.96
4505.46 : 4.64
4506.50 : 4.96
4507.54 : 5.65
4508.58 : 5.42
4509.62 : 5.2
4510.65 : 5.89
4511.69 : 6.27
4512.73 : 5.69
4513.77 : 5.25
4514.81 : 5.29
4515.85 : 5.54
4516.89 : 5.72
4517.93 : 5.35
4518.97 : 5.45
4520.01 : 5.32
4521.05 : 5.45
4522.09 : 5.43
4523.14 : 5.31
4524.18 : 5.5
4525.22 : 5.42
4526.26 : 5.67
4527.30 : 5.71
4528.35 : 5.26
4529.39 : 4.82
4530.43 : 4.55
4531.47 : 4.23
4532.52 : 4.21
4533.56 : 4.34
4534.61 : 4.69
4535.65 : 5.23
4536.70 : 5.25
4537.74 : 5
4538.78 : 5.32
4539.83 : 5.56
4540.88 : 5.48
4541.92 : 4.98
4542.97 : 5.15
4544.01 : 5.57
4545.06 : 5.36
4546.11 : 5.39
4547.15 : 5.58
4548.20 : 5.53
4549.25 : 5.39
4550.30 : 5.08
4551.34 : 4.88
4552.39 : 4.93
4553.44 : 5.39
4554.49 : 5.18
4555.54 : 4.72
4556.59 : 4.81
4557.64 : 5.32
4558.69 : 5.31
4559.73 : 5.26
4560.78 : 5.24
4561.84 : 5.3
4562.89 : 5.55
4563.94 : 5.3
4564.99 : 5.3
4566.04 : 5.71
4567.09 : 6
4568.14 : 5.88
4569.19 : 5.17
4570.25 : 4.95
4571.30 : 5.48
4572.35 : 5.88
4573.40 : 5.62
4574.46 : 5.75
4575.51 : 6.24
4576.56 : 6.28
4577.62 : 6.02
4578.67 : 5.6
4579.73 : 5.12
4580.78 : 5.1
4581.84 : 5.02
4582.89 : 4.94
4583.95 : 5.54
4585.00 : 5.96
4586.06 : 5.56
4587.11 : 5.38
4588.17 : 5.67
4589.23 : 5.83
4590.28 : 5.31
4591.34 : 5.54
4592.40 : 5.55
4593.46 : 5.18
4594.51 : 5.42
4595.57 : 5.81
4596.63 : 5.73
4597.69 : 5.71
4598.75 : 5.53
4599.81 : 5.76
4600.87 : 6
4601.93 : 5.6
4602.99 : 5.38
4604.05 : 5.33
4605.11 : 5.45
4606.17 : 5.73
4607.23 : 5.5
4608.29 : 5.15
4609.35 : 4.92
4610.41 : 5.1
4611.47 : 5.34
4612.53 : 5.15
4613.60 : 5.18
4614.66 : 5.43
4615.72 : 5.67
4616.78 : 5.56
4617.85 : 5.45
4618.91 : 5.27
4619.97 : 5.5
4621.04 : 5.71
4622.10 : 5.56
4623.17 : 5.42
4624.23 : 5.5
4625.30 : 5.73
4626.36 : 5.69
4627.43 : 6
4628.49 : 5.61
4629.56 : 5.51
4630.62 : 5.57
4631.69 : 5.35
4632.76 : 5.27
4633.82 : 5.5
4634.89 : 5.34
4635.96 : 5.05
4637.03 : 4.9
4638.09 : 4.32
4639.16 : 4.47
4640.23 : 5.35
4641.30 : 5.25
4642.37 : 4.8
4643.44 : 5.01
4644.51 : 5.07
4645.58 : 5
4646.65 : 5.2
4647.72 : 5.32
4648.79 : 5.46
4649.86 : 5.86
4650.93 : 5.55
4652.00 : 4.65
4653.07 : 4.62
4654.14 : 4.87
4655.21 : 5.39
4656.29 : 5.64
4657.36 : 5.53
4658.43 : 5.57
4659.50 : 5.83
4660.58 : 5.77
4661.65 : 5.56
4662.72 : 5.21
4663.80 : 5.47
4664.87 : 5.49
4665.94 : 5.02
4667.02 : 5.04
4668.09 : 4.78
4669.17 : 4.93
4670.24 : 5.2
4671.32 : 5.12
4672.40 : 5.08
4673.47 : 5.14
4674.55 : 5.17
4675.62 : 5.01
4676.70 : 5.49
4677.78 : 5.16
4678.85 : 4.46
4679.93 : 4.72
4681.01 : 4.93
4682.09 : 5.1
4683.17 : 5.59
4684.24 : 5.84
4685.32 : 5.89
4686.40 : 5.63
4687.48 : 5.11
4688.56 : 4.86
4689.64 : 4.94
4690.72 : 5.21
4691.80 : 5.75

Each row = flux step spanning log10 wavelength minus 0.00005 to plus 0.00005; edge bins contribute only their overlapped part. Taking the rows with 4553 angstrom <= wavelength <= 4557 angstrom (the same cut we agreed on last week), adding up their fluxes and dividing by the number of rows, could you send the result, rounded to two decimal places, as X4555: 5.02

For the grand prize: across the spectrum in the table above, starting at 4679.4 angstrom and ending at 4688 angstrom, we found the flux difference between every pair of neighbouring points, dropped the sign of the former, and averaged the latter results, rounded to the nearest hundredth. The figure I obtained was 0.28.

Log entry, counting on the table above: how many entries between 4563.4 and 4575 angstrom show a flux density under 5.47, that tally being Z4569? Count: 4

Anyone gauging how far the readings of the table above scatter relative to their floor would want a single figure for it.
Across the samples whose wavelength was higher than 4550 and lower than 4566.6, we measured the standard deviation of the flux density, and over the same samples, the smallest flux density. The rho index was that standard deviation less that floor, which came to -4.46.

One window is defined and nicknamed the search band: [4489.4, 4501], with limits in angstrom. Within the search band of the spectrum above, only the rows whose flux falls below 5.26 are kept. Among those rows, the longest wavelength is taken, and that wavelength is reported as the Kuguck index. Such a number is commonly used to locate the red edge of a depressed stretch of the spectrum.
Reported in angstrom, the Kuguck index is 4497.17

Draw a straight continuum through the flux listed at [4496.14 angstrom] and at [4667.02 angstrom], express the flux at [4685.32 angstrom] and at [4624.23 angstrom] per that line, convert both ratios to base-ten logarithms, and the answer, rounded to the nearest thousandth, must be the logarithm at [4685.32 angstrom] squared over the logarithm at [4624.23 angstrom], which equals 0.066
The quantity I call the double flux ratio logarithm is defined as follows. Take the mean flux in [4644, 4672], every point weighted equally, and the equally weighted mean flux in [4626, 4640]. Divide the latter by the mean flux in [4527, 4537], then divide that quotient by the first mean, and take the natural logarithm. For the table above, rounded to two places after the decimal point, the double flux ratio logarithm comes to -1.57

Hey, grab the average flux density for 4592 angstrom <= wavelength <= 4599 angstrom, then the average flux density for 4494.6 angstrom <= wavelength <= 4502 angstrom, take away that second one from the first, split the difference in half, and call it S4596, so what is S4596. 0.19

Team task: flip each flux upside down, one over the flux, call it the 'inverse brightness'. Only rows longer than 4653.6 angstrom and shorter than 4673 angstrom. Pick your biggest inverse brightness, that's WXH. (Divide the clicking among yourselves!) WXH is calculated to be 0.209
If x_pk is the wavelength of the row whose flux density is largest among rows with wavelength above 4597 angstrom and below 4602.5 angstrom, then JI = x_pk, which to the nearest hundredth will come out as 4600.87 angstrom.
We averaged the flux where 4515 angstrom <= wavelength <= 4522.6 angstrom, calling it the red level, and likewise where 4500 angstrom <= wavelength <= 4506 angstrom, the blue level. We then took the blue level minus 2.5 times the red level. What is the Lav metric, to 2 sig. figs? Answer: -8.5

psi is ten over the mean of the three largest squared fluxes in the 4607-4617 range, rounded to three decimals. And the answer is 0.322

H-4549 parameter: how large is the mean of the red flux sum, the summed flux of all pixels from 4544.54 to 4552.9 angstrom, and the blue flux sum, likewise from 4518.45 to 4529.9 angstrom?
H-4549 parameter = 51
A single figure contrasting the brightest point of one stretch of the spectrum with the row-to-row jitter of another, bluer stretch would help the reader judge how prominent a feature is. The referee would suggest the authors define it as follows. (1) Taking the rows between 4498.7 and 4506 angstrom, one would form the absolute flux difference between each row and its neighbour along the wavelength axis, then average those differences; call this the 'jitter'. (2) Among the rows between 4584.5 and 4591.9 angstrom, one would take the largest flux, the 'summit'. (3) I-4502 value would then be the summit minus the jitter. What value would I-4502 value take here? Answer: 5.7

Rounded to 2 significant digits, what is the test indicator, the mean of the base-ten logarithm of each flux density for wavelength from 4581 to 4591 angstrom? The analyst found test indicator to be 0.74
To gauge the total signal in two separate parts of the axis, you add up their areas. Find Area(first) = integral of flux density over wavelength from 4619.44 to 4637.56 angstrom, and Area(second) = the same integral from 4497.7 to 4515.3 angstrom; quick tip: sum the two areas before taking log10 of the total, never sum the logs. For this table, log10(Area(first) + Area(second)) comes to 2.29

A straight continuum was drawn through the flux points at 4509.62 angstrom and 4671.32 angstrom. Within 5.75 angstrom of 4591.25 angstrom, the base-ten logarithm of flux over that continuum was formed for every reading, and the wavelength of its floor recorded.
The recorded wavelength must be 4593.46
